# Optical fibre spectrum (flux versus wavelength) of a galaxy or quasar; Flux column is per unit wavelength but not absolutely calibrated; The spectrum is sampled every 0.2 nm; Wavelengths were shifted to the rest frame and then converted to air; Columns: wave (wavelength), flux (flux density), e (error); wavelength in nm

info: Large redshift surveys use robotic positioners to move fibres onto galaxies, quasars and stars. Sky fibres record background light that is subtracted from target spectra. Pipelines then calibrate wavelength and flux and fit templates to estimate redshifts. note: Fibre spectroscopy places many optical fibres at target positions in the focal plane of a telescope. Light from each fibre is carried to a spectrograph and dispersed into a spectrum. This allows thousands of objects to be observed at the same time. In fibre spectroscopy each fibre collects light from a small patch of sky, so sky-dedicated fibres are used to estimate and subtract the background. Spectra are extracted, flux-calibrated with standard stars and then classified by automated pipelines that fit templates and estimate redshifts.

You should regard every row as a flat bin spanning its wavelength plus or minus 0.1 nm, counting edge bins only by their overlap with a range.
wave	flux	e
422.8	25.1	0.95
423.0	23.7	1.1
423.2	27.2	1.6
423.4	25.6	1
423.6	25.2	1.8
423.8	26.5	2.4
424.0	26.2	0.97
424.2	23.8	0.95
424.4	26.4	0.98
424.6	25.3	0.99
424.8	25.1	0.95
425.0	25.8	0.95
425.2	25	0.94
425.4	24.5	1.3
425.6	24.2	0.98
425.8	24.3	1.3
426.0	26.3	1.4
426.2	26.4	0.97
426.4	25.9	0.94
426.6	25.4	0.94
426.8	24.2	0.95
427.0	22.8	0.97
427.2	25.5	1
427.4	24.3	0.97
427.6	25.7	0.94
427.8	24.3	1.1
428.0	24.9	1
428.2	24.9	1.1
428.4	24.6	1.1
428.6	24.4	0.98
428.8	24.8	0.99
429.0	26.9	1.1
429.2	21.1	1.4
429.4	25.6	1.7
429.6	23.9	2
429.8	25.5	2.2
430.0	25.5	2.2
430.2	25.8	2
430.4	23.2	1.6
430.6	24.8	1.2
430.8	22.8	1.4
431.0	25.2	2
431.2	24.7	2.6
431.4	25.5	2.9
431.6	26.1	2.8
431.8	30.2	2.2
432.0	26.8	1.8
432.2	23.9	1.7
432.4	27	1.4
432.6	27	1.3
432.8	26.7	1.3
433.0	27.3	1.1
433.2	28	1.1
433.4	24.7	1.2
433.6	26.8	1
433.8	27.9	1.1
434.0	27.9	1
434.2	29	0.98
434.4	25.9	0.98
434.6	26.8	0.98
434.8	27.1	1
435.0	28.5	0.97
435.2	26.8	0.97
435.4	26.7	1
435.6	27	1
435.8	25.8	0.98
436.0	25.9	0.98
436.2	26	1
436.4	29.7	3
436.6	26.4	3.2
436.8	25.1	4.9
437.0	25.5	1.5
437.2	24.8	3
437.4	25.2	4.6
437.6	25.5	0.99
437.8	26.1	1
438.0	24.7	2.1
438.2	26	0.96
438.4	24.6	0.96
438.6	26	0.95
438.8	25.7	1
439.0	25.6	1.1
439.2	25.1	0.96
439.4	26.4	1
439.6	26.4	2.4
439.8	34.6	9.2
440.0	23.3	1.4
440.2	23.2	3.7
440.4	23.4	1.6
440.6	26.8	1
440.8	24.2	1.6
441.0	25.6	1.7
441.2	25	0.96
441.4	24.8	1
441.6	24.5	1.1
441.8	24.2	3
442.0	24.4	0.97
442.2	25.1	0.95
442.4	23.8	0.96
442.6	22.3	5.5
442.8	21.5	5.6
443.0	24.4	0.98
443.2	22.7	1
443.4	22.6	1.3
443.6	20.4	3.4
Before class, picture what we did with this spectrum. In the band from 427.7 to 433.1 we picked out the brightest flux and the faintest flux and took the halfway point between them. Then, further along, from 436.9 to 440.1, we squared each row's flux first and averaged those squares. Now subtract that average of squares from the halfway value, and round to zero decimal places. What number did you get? -654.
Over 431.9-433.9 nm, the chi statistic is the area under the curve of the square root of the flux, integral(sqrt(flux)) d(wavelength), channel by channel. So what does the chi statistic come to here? 10.3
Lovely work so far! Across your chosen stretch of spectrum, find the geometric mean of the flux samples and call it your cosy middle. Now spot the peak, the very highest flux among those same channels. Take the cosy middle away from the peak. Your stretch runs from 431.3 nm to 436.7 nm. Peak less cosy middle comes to 3.3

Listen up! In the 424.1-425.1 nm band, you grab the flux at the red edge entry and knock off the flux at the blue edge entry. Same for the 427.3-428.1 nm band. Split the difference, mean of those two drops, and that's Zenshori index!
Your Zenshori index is 1.3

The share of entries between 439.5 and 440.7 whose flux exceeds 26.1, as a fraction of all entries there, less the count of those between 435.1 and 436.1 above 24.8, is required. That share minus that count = -4.5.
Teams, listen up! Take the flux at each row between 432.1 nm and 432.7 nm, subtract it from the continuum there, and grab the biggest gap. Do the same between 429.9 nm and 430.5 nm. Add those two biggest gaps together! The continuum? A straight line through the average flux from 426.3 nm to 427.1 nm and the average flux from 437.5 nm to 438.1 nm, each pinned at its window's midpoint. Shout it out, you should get 2.8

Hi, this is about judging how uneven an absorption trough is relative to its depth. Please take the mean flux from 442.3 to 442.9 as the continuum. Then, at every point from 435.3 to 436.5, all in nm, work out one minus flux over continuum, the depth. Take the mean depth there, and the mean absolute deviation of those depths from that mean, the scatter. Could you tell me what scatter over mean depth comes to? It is -0.23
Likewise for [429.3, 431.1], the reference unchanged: -0.43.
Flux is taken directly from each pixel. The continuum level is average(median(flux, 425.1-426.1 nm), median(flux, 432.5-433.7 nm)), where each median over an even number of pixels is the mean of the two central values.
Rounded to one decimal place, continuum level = 25.7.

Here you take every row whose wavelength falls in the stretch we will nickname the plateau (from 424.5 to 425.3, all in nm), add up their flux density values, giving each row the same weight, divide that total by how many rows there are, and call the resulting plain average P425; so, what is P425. 25.3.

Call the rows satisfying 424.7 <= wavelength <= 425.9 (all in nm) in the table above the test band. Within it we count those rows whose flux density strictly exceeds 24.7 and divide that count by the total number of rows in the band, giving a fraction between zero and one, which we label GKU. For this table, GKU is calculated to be 0.50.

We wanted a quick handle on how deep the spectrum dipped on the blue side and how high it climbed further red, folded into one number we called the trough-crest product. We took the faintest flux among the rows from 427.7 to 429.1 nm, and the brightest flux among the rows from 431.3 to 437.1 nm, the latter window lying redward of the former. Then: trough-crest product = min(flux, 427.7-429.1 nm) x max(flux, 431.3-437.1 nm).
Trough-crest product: 734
